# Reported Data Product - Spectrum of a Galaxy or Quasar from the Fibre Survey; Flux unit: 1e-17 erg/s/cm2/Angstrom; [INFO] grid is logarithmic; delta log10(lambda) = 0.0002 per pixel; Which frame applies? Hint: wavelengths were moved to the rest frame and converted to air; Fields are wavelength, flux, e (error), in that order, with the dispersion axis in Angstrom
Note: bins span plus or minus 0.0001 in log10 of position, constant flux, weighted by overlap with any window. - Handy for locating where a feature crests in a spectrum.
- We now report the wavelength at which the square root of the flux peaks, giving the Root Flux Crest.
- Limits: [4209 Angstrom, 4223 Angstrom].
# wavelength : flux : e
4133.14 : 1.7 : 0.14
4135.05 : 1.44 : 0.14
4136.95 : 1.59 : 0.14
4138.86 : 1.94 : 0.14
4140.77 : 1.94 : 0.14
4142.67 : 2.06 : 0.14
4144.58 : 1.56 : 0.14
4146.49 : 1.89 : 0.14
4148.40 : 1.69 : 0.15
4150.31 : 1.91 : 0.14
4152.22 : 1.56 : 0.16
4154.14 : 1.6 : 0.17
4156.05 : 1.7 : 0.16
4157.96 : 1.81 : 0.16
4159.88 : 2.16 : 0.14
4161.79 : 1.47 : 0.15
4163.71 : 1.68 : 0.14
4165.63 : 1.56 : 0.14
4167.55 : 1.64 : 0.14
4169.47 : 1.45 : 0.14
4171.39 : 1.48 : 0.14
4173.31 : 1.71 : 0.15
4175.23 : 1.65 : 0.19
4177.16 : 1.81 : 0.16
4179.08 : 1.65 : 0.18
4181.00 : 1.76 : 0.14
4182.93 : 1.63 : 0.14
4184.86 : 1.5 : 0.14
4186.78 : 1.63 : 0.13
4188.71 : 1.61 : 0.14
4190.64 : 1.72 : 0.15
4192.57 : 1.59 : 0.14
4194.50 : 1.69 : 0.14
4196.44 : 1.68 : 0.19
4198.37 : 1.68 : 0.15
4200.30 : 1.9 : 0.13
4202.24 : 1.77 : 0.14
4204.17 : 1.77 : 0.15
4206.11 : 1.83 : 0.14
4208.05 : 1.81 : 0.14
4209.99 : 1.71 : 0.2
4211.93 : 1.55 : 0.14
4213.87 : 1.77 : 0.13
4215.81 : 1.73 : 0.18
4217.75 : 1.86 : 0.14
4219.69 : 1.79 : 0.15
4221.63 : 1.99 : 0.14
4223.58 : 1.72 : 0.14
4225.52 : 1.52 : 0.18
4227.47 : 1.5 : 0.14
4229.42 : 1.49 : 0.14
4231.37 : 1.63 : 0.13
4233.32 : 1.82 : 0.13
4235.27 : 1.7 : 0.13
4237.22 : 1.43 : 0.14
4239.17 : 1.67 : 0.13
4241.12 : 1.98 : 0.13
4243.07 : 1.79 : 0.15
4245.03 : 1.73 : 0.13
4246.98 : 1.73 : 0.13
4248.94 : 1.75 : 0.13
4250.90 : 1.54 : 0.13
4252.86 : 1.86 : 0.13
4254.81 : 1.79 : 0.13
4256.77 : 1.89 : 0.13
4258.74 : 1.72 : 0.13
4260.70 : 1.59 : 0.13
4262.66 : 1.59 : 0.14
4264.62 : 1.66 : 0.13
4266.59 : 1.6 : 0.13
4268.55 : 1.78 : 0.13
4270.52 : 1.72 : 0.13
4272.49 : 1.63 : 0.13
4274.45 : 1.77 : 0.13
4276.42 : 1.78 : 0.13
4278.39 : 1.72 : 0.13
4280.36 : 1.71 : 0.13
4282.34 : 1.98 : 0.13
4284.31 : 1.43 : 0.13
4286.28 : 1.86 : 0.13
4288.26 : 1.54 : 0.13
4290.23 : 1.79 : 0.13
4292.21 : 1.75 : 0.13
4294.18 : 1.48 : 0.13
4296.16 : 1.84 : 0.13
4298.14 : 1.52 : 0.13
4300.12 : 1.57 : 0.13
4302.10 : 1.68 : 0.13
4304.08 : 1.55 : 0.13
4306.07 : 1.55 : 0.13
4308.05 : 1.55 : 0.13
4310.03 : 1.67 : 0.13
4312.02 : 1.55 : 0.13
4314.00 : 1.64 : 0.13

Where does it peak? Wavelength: 4221.63 Angstrom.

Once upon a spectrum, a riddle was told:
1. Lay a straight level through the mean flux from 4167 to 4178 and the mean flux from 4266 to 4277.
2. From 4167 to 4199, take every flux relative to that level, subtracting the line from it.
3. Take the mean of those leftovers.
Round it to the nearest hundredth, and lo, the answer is 0.01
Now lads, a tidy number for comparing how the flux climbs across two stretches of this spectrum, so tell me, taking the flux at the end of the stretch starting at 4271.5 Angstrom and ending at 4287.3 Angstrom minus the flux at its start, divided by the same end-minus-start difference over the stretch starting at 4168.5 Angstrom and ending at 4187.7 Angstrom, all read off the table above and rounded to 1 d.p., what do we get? 1.3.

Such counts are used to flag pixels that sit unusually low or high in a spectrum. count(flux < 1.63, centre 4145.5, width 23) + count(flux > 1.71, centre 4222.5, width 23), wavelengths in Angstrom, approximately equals 12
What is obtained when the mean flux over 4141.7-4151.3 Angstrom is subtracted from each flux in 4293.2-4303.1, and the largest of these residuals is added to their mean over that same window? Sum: -0.19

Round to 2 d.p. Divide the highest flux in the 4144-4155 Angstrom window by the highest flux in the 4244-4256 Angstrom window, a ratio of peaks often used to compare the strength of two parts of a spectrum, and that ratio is 1.03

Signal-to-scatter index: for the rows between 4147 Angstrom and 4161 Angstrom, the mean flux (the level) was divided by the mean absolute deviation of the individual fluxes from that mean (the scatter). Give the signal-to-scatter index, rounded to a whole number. 11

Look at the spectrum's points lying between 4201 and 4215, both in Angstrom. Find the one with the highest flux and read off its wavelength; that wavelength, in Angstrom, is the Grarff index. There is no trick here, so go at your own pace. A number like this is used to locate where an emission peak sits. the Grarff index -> 4206.11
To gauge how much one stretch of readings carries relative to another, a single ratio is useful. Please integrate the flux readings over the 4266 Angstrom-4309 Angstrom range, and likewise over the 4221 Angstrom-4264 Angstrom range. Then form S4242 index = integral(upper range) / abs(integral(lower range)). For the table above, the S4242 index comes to 0.99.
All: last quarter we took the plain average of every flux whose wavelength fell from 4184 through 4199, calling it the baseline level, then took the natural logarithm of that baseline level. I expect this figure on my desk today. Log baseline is 0.493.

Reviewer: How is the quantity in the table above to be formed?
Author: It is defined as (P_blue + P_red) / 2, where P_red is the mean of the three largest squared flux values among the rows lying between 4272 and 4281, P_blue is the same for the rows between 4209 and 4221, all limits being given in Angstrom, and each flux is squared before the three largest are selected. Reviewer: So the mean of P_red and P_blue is 3.18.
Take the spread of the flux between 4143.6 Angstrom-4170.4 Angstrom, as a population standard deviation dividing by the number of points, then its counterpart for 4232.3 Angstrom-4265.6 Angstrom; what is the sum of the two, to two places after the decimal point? 0.32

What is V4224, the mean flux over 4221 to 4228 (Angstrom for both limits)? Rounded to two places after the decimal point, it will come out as 1.68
